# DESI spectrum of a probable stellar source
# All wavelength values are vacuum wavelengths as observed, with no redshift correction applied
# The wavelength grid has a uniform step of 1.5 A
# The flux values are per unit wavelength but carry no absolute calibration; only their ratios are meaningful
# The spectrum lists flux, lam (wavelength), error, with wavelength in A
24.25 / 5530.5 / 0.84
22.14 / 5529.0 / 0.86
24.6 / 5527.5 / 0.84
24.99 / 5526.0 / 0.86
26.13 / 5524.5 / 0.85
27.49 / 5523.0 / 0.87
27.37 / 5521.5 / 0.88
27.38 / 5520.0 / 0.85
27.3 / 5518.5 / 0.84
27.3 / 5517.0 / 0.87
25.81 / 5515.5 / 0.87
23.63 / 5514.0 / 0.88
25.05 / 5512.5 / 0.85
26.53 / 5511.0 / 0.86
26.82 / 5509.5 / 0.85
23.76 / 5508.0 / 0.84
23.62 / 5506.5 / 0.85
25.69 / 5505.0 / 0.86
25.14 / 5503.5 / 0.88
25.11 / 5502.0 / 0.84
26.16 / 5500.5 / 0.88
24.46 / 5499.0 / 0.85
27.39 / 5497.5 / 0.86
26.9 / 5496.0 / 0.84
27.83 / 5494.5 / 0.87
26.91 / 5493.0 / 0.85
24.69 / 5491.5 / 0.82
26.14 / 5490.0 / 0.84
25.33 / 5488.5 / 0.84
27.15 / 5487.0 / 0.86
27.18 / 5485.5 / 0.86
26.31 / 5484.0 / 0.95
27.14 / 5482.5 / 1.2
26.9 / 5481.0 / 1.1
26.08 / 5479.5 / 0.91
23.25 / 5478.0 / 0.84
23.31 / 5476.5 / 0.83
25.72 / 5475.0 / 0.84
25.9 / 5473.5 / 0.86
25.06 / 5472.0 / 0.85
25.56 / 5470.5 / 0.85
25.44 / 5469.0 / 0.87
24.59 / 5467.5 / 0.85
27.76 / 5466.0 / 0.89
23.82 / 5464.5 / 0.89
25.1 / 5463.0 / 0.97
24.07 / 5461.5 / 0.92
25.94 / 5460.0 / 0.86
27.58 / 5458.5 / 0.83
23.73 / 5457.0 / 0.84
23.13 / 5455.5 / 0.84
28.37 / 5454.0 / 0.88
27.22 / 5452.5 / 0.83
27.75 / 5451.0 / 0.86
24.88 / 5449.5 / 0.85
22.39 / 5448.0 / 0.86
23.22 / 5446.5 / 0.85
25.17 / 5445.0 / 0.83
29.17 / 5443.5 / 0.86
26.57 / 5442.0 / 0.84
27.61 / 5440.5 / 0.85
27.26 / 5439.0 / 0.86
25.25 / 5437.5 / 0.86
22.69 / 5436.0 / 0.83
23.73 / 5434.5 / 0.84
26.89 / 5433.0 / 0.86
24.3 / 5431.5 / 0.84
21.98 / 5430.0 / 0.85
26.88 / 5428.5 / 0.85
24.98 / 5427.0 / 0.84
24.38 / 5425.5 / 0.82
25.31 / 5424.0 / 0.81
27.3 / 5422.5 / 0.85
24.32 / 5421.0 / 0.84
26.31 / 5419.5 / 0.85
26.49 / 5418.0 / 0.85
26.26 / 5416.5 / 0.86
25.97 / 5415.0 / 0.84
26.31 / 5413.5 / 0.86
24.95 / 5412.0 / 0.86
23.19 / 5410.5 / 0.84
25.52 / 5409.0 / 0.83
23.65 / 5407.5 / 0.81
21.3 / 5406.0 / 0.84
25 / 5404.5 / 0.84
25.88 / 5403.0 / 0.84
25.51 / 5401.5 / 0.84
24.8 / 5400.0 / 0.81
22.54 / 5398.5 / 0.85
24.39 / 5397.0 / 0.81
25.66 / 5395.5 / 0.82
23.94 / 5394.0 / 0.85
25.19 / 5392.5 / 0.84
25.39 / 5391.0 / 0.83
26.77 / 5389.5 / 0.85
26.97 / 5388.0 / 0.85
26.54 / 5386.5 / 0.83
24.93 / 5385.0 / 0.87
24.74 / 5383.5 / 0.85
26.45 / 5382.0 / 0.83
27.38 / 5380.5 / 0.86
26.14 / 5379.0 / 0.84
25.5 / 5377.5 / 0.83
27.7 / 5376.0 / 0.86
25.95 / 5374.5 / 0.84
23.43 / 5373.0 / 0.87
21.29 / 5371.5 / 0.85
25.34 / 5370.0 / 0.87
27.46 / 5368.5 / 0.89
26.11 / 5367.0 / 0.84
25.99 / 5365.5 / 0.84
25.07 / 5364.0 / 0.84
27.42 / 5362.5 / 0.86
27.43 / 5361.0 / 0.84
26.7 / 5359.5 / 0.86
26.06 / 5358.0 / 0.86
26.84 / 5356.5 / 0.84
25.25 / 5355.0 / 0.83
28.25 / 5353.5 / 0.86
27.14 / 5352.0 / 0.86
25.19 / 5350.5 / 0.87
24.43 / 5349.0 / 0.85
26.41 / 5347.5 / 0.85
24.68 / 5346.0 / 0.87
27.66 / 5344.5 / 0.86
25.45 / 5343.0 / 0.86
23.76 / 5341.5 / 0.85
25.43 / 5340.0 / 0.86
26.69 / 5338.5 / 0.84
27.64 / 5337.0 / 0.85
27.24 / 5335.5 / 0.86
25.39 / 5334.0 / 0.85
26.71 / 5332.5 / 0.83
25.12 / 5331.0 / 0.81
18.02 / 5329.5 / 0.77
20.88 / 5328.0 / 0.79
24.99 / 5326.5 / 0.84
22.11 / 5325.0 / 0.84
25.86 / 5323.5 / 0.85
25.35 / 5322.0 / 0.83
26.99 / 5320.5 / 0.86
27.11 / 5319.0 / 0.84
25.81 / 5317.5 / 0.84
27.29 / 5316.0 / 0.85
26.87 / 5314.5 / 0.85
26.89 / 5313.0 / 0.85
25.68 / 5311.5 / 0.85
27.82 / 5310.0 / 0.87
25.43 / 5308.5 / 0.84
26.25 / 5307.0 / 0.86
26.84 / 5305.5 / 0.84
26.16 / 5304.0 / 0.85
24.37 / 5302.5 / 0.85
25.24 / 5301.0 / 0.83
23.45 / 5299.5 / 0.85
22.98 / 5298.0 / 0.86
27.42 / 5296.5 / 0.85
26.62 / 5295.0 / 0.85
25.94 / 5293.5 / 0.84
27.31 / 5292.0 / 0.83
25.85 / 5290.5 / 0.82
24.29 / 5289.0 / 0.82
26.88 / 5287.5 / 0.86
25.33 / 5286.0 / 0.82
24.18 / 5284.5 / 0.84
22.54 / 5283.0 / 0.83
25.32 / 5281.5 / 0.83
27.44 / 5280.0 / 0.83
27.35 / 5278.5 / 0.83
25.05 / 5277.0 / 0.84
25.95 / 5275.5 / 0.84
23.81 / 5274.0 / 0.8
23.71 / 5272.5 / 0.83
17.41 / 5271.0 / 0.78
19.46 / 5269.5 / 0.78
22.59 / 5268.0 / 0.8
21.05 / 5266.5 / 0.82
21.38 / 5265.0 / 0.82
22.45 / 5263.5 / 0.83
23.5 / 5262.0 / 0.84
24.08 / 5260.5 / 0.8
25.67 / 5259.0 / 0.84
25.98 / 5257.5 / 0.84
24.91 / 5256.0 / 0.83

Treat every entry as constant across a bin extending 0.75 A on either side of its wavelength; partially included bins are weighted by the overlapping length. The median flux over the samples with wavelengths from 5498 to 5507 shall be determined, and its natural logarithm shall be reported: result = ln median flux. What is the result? 3.224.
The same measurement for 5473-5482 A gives 3.251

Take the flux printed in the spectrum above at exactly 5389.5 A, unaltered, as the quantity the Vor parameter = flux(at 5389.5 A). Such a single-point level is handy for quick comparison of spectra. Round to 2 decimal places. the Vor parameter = 26.77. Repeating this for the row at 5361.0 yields 27.43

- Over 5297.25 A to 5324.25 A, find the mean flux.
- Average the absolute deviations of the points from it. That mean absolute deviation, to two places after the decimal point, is 1.00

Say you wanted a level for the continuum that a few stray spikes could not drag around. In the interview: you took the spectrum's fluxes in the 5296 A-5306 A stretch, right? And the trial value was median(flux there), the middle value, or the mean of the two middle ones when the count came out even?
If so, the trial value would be 25.2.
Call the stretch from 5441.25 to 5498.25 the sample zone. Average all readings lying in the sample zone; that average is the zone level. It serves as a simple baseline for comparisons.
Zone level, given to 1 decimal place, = 25.8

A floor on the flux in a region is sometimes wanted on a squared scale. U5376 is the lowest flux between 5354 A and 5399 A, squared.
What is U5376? 453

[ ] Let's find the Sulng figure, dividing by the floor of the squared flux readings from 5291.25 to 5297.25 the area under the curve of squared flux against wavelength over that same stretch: 6.42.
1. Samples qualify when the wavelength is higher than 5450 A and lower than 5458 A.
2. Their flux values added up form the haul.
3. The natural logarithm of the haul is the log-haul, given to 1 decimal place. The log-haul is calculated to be 4.9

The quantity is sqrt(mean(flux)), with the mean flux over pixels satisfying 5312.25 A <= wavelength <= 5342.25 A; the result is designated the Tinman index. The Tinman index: 5.03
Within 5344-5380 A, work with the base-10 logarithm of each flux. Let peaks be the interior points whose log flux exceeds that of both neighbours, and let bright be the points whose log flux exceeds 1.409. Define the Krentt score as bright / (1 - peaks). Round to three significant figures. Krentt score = -3.00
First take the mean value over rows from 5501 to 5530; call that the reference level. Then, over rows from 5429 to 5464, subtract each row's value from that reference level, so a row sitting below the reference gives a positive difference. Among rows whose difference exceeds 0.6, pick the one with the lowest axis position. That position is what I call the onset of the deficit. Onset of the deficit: 5430.0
